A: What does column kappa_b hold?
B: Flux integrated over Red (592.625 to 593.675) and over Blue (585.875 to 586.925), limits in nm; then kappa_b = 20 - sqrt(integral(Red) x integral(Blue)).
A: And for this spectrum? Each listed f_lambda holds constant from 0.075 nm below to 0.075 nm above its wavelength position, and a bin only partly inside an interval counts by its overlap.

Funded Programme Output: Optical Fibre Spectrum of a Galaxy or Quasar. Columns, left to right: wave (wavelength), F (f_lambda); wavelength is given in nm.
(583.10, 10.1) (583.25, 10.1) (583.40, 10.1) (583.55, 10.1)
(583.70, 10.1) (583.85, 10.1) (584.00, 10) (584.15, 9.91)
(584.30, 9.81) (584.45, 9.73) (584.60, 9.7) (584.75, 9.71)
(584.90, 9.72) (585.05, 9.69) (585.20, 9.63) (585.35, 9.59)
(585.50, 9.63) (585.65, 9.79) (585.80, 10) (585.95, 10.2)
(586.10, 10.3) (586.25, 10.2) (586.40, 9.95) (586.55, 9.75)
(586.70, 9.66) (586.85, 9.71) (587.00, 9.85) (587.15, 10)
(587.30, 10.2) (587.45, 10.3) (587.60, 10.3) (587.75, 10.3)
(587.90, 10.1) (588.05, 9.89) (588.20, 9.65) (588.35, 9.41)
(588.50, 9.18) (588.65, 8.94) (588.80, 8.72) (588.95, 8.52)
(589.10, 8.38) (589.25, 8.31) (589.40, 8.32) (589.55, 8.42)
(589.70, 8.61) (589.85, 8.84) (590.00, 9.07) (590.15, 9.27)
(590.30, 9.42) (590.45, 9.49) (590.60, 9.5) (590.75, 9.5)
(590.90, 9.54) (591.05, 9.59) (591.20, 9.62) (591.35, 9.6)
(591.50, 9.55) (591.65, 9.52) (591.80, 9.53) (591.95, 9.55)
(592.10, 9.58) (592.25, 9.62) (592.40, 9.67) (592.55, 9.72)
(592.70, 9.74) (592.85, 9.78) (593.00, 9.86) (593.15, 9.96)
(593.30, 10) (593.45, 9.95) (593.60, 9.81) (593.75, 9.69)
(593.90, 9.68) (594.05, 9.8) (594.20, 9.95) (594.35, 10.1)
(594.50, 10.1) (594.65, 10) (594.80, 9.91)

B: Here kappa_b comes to 9.6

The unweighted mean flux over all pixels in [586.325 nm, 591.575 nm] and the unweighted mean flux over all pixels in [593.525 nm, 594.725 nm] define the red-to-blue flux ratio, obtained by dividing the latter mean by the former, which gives 1.05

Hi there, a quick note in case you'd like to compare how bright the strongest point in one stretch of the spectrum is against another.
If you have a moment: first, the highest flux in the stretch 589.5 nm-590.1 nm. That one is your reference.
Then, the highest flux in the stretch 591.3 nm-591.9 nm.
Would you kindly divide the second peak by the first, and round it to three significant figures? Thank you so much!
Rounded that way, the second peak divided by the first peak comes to 1.06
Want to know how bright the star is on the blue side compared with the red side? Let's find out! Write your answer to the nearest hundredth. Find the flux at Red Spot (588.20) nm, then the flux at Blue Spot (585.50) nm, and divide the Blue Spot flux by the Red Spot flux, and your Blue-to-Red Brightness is 1.00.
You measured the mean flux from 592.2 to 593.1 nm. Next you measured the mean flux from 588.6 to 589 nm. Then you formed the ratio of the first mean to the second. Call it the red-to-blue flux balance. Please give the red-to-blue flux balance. 1.12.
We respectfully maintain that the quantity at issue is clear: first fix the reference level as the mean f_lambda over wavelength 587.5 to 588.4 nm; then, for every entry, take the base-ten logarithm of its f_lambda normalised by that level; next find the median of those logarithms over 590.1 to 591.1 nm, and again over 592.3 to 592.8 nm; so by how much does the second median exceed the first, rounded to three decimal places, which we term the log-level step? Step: 0.010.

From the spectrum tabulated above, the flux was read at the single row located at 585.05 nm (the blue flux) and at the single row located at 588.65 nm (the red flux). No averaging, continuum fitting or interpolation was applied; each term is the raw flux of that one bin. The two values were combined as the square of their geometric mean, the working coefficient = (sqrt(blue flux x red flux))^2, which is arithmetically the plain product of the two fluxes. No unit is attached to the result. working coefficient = 86.6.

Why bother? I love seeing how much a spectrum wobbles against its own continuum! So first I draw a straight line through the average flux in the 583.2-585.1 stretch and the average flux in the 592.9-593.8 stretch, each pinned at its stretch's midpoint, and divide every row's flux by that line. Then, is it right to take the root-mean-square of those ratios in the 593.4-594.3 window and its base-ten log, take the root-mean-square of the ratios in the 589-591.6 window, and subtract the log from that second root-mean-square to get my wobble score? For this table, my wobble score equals 0.93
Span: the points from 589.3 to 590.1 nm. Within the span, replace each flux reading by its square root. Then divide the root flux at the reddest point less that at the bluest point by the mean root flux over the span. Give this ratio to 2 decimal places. 0.04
